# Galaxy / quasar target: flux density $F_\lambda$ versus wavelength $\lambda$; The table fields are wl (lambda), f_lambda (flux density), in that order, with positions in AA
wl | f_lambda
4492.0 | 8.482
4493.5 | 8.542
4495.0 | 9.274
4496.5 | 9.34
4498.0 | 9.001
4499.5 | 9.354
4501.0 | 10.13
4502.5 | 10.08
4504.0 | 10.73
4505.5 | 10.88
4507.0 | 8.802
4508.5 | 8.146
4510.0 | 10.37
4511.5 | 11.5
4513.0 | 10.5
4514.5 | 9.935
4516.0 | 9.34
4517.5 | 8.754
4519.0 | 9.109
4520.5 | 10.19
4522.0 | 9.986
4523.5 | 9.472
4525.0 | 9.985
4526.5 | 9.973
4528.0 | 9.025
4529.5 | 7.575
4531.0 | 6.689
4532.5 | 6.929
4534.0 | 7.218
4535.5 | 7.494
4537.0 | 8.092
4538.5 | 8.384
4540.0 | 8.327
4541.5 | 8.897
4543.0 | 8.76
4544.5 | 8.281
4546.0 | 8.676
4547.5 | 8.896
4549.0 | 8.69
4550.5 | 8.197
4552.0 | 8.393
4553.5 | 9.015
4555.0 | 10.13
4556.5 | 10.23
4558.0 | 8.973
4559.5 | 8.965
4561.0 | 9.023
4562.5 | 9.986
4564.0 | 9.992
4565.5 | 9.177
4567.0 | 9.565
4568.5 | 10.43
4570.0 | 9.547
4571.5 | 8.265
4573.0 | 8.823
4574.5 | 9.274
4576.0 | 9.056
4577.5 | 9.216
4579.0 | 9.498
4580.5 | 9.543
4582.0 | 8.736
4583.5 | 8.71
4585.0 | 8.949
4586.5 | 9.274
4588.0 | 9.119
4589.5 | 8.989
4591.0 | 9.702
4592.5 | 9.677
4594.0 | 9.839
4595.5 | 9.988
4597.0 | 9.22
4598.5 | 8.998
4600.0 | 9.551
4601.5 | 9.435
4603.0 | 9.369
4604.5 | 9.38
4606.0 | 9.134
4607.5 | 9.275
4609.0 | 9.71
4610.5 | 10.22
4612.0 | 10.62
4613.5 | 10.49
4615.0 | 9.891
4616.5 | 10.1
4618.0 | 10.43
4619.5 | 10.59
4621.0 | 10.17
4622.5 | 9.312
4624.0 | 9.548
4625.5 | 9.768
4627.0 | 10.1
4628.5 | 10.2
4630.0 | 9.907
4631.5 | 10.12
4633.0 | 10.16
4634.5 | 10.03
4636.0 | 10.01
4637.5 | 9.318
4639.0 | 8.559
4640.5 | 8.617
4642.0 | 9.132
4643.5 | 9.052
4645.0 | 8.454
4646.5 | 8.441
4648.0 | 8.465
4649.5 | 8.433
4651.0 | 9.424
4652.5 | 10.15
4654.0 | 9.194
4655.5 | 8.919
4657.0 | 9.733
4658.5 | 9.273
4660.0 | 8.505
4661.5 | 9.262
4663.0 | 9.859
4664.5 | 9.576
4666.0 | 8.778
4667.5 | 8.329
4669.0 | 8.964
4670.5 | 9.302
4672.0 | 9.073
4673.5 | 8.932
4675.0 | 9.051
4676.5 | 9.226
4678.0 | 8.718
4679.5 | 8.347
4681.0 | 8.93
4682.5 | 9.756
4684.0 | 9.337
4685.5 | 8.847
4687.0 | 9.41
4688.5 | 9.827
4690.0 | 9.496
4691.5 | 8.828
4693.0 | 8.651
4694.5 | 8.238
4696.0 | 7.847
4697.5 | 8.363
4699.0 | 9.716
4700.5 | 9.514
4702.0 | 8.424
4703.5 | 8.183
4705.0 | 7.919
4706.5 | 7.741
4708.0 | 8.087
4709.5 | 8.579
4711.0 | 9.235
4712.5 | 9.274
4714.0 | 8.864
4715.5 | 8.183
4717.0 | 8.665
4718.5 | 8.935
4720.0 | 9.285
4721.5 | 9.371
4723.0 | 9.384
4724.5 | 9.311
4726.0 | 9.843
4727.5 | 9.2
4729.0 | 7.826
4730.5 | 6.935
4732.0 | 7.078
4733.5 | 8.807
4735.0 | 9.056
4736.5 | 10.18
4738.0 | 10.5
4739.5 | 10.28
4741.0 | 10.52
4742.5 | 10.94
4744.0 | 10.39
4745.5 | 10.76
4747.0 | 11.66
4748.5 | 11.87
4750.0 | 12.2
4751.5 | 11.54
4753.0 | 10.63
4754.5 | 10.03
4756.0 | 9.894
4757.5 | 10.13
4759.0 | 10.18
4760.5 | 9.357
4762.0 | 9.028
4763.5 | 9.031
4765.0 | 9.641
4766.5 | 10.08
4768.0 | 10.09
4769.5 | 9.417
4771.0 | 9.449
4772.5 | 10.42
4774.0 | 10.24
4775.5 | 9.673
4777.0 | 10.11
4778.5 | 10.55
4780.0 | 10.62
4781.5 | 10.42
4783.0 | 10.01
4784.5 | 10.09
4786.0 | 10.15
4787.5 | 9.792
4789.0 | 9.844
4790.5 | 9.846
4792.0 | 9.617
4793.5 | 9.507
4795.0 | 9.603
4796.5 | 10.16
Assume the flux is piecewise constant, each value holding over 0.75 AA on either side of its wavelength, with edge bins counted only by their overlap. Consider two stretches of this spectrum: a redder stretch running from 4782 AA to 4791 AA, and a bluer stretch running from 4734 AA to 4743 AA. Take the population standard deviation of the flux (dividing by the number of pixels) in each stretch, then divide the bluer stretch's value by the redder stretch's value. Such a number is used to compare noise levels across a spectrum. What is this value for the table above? 4.3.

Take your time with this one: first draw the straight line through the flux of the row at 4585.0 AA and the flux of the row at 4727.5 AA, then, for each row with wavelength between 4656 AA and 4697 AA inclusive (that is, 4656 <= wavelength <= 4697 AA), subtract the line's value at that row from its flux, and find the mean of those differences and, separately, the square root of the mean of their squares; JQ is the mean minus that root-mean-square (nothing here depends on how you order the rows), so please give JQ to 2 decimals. -0.59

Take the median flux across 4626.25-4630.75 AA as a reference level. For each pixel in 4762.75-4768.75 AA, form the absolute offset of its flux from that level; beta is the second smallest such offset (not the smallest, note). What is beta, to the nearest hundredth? 0.02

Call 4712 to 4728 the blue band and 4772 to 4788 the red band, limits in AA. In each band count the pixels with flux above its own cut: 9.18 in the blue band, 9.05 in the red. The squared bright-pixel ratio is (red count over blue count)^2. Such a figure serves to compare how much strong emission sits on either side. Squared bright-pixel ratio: 2.5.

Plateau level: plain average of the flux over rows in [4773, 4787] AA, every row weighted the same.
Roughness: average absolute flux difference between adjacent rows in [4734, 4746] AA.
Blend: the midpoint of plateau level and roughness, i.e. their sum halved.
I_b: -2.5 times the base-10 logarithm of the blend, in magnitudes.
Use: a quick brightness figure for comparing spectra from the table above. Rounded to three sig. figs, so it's -1.82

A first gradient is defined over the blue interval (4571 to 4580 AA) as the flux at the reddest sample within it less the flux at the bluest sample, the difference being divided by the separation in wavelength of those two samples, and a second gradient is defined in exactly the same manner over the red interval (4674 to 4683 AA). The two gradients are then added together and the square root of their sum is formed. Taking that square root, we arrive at 0.51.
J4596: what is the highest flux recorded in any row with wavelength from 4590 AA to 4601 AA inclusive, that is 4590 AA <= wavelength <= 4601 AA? 9.988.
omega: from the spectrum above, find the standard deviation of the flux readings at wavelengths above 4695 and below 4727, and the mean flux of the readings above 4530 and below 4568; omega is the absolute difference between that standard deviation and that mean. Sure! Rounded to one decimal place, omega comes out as 8.0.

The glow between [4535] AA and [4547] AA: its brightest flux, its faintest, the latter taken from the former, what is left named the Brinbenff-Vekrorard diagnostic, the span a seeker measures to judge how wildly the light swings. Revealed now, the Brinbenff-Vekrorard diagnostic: 1.4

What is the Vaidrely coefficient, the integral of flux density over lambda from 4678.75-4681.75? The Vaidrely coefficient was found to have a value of 26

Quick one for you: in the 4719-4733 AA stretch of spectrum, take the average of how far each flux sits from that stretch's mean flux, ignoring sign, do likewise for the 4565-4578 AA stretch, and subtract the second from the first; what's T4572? 0.55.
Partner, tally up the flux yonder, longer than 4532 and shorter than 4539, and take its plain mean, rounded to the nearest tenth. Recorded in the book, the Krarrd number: 7.6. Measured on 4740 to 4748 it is 10.9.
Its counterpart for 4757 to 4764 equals 9.5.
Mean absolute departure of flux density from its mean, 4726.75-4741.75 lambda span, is 1.1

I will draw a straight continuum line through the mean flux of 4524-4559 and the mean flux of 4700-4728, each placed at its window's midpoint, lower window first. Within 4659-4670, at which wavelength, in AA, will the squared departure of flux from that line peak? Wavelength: 4663.0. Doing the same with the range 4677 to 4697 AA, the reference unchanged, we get 4688.5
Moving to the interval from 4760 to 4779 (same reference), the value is 4778.5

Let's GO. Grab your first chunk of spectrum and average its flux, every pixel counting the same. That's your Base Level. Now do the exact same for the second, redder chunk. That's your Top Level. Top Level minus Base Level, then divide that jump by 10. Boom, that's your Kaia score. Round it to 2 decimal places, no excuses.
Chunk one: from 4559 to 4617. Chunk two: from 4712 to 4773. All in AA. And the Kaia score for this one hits 0.03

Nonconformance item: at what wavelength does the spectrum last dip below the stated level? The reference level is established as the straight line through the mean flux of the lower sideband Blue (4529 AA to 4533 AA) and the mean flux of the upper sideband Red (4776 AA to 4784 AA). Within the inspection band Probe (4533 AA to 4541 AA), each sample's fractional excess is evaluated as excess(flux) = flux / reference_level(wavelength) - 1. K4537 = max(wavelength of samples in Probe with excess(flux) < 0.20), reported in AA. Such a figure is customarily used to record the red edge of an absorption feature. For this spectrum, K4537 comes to 4540.0 AA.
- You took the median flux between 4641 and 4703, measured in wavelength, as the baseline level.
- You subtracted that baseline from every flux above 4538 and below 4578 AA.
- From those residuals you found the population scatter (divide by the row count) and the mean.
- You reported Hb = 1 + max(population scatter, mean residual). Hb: 1.63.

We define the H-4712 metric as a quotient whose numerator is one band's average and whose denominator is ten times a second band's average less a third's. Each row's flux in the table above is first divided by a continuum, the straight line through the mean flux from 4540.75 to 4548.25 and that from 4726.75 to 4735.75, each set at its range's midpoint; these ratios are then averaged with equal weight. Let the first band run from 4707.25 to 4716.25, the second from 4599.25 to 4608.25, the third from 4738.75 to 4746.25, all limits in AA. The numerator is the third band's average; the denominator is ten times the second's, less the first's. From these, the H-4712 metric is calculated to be 0.131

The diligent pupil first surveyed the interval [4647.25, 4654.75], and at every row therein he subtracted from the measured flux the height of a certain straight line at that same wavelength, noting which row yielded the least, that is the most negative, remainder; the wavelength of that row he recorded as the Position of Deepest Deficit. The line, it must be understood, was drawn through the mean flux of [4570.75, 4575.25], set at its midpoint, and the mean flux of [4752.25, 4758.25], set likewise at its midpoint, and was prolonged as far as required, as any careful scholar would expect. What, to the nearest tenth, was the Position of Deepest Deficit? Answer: 4649.5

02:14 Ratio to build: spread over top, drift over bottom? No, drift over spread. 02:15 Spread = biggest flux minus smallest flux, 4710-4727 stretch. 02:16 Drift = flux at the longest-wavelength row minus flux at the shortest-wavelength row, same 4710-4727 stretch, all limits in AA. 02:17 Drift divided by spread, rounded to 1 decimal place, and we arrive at 0.4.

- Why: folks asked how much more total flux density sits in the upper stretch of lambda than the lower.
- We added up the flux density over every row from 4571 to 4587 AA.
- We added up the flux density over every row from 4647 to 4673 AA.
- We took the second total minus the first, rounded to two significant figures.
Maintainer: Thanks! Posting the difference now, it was 56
